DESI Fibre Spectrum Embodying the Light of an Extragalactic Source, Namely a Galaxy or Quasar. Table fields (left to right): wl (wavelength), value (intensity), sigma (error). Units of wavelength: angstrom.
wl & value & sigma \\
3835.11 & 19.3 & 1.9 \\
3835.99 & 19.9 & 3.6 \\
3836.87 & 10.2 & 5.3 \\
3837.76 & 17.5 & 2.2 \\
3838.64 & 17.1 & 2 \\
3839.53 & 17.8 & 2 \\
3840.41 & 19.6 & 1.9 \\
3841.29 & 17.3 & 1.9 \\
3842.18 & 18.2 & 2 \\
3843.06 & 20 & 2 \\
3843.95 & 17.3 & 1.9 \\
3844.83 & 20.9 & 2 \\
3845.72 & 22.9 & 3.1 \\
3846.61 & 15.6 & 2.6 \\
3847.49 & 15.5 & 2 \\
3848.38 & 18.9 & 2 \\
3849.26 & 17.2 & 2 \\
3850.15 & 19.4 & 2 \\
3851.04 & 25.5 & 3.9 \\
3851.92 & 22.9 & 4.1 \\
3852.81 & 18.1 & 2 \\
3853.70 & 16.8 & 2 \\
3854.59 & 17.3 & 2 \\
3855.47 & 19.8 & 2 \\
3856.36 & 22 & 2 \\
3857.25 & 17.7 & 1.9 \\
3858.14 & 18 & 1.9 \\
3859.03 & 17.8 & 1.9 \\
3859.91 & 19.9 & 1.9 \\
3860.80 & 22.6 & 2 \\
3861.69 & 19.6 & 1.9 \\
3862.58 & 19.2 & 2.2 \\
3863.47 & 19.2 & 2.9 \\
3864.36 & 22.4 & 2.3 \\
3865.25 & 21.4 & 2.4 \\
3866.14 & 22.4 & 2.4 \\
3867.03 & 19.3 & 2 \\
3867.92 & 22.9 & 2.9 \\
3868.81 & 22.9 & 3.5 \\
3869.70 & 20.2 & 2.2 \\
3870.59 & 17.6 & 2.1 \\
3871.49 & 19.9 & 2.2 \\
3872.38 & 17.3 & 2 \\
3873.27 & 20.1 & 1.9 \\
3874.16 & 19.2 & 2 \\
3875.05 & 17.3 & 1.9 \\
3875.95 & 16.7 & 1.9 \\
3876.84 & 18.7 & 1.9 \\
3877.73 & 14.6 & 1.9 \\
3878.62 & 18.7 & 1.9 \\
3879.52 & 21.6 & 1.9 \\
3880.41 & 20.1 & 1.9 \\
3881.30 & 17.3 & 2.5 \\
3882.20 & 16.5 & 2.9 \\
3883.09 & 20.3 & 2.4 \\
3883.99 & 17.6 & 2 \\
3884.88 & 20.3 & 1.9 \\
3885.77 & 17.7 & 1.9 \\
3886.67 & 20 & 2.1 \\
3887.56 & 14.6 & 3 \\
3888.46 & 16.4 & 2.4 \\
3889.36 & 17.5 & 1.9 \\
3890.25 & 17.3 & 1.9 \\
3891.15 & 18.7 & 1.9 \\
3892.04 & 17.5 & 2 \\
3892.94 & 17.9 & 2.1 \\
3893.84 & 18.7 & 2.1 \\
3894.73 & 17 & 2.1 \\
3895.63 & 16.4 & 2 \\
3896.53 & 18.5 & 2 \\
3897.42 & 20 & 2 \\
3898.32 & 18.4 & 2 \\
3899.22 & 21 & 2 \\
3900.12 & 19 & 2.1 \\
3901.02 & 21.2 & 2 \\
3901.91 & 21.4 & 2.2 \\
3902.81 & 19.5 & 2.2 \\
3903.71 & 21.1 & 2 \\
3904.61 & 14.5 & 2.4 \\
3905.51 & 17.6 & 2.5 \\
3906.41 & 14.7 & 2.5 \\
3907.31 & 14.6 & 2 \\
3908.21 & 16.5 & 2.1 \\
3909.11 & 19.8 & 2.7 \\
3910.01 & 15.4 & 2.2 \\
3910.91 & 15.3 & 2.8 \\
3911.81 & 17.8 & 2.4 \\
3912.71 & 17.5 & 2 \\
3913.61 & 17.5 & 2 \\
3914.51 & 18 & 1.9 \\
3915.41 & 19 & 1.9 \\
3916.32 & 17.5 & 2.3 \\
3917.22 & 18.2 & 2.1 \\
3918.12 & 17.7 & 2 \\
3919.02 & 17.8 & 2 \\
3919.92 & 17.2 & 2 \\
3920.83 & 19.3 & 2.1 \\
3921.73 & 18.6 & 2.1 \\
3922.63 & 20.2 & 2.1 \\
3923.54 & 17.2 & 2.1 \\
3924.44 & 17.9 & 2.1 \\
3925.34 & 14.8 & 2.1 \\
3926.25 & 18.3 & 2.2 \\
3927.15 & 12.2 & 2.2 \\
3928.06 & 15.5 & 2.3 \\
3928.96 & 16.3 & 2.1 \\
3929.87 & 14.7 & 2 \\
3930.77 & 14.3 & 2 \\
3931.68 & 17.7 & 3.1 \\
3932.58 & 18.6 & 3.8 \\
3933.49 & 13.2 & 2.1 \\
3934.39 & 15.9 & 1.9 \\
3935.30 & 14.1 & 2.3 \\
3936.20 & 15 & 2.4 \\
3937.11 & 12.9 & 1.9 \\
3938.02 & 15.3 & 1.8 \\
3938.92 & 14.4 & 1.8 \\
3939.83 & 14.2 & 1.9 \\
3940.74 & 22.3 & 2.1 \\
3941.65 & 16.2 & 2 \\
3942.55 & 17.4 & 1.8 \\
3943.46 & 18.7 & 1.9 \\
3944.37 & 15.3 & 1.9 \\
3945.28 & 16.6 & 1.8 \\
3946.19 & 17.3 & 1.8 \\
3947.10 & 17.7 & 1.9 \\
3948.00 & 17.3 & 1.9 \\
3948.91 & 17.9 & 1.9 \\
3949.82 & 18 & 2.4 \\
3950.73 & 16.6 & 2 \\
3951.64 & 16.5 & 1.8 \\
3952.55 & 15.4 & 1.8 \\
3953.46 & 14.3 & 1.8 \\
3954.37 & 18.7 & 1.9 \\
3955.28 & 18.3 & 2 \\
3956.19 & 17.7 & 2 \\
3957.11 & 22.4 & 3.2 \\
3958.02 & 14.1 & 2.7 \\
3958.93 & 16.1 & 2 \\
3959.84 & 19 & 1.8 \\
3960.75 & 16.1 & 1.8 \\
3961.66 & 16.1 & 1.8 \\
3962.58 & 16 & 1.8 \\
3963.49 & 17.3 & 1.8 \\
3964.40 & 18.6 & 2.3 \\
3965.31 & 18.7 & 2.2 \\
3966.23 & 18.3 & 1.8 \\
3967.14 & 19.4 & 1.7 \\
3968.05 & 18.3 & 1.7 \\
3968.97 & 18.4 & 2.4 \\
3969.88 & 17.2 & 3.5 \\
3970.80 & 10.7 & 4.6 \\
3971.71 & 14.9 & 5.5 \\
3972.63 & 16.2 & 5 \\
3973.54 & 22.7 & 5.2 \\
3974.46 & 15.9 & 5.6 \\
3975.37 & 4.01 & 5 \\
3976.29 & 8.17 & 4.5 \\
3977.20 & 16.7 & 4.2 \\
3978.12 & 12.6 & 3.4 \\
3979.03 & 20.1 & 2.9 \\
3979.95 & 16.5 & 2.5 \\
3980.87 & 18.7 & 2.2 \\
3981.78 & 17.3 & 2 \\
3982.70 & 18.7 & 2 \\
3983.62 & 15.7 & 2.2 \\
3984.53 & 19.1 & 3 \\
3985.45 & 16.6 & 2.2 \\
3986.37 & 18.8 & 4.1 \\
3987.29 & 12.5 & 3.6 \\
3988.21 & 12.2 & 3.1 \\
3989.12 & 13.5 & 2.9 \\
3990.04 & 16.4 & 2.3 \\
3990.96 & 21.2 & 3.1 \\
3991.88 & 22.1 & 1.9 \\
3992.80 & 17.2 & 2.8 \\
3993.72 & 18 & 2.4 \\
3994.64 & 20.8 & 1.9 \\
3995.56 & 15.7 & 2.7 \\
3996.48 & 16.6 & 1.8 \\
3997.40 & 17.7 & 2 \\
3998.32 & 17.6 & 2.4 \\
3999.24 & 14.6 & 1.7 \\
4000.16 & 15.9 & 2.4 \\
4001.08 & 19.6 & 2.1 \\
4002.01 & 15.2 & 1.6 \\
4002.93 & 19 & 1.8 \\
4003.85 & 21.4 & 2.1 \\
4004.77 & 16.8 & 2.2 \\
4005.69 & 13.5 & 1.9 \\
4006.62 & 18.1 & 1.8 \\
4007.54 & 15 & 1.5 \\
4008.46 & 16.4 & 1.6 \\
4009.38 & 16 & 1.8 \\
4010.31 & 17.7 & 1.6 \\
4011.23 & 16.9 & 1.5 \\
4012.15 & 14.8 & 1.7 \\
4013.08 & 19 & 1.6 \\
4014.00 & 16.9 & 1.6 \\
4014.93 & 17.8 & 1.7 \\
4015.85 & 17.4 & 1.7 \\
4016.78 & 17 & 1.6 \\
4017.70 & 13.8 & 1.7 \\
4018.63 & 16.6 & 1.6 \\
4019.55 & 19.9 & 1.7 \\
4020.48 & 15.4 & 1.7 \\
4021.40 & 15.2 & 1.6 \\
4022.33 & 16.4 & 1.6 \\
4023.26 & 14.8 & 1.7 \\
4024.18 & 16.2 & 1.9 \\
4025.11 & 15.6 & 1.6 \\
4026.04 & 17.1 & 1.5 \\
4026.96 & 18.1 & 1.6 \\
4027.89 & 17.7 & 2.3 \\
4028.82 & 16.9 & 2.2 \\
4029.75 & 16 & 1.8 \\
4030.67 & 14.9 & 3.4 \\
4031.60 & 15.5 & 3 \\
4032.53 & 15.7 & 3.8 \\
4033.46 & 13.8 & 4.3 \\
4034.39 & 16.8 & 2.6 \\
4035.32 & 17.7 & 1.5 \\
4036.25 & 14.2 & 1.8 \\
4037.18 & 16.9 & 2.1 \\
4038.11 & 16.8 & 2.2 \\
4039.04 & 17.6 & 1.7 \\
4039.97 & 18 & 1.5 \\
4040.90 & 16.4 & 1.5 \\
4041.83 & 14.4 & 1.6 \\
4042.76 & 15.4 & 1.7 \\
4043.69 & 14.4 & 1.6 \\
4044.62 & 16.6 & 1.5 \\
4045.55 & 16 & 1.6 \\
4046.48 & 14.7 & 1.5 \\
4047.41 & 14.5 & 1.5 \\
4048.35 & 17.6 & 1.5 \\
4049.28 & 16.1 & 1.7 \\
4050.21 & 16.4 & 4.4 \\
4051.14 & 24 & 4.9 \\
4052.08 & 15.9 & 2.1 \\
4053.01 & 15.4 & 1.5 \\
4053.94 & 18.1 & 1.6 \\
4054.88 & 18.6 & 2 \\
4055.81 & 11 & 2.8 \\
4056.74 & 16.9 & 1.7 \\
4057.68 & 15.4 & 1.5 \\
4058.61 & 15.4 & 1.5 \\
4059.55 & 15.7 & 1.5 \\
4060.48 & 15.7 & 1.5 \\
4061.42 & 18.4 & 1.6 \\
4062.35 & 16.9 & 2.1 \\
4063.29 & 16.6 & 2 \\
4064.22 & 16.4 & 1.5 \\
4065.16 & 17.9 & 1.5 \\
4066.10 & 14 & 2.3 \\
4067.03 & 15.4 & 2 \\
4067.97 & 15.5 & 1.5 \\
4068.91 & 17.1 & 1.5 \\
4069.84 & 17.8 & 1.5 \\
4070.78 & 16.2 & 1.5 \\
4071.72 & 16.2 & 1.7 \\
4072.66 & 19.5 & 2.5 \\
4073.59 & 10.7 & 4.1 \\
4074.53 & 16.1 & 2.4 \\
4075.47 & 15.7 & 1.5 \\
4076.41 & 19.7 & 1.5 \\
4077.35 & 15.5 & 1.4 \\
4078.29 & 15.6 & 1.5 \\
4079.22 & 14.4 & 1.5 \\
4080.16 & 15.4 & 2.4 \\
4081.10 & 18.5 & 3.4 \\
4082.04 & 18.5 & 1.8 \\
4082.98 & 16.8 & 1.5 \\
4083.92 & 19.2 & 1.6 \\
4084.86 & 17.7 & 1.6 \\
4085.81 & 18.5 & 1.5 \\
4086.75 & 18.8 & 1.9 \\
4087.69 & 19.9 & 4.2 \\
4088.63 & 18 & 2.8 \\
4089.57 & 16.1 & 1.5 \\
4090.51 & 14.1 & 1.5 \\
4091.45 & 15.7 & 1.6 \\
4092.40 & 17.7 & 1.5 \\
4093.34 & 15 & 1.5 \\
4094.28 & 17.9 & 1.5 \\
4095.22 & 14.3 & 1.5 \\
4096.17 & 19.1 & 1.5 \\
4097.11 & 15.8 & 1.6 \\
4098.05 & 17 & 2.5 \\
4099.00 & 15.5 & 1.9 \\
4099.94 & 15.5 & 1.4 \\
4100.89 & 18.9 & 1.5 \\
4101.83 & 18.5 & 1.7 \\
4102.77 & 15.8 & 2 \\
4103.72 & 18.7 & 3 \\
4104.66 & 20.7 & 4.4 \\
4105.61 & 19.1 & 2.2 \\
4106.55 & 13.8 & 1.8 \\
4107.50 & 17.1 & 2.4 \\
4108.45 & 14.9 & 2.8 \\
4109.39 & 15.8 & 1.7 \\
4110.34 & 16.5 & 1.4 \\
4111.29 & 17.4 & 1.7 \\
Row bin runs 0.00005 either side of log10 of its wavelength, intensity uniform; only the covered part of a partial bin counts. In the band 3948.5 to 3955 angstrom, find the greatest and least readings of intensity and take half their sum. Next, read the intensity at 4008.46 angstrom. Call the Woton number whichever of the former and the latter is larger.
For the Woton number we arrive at 16.5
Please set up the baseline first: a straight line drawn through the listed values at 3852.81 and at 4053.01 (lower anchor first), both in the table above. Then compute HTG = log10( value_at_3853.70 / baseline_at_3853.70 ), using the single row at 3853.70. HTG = -0.03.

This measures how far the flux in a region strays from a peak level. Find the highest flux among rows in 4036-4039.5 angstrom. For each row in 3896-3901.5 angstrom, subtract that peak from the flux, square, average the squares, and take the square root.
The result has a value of 2.37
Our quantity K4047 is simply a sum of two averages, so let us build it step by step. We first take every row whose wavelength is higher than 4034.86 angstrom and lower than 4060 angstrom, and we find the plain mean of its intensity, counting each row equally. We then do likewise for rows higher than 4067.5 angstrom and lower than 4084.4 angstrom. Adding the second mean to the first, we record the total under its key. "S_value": 32.9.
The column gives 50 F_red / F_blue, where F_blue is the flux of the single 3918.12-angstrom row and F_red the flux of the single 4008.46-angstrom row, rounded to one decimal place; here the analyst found 46.3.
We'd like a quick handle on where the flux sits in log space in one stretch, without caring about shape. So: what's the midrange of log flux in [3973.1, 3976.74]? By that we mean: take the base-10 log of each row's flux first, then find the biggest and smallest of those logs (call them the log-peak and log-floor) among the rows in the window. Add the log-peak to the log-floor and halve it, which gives 0.980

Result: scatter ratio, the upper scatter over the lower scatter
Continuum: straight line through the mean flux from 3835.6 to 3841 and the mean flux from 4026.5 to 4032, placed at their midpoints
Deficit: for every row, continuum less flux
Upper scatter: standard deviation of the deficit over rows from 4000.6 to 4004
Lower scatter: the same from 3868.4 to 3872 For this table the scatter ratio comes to 1.2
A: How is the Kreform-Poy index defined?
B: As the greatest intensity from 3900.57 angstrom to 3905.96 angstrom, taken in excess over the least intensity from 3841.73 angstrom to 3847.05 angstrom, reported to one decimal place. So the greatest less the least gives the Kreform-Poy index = 5.8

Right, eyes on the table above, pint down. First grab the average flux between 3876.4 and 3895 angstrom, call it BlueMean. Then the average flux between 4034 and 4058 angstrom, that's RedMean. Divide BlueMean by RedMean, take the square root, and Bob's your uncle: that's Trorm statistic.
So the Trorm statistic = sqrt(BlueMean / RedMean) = 1.05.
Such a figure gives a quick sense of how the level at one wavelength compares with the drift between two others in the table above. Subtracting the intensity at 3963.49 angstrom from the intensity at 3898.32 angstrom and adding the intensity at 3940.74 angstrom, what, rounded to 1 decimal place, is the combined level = 23.4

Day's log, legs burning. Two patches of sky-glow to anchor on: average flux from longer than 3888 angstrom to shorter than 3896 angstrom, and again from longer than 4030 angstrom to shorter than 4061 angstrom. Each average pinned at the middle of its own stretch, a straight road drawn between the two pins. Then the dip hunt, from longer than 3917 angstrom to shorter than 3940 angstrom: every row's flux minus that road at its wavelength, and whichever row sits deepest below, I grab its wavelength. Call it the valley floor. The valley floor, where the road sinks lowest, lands 3927.15 angstrom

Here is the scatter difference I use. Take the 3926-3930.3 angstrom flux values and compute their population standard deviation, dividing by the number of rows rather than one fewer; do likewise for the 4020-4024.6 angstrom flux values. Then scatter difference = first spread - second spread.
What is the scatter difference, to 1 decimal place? 1.4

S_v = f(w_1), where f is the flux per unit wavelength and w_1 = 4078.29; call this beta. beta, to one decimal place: 15.6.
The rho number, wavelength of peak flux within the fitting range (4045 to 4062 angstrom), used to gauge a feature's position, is 4051.14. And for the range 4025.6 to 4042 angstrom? 4026.96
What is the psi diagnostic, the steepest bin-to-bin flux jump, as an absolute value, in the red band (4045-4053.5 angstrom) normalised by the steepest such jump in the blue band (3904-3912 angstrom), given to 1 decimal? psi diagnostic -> 1.8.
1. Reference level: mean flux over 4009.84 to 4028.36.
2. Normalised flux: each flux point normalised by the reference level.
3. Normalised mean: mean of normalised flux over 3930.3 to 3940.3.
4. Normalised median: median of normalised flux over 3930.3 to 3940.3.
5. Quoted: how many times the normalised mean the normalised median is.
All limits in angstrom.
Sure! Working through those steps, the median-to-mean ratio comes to 0.96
